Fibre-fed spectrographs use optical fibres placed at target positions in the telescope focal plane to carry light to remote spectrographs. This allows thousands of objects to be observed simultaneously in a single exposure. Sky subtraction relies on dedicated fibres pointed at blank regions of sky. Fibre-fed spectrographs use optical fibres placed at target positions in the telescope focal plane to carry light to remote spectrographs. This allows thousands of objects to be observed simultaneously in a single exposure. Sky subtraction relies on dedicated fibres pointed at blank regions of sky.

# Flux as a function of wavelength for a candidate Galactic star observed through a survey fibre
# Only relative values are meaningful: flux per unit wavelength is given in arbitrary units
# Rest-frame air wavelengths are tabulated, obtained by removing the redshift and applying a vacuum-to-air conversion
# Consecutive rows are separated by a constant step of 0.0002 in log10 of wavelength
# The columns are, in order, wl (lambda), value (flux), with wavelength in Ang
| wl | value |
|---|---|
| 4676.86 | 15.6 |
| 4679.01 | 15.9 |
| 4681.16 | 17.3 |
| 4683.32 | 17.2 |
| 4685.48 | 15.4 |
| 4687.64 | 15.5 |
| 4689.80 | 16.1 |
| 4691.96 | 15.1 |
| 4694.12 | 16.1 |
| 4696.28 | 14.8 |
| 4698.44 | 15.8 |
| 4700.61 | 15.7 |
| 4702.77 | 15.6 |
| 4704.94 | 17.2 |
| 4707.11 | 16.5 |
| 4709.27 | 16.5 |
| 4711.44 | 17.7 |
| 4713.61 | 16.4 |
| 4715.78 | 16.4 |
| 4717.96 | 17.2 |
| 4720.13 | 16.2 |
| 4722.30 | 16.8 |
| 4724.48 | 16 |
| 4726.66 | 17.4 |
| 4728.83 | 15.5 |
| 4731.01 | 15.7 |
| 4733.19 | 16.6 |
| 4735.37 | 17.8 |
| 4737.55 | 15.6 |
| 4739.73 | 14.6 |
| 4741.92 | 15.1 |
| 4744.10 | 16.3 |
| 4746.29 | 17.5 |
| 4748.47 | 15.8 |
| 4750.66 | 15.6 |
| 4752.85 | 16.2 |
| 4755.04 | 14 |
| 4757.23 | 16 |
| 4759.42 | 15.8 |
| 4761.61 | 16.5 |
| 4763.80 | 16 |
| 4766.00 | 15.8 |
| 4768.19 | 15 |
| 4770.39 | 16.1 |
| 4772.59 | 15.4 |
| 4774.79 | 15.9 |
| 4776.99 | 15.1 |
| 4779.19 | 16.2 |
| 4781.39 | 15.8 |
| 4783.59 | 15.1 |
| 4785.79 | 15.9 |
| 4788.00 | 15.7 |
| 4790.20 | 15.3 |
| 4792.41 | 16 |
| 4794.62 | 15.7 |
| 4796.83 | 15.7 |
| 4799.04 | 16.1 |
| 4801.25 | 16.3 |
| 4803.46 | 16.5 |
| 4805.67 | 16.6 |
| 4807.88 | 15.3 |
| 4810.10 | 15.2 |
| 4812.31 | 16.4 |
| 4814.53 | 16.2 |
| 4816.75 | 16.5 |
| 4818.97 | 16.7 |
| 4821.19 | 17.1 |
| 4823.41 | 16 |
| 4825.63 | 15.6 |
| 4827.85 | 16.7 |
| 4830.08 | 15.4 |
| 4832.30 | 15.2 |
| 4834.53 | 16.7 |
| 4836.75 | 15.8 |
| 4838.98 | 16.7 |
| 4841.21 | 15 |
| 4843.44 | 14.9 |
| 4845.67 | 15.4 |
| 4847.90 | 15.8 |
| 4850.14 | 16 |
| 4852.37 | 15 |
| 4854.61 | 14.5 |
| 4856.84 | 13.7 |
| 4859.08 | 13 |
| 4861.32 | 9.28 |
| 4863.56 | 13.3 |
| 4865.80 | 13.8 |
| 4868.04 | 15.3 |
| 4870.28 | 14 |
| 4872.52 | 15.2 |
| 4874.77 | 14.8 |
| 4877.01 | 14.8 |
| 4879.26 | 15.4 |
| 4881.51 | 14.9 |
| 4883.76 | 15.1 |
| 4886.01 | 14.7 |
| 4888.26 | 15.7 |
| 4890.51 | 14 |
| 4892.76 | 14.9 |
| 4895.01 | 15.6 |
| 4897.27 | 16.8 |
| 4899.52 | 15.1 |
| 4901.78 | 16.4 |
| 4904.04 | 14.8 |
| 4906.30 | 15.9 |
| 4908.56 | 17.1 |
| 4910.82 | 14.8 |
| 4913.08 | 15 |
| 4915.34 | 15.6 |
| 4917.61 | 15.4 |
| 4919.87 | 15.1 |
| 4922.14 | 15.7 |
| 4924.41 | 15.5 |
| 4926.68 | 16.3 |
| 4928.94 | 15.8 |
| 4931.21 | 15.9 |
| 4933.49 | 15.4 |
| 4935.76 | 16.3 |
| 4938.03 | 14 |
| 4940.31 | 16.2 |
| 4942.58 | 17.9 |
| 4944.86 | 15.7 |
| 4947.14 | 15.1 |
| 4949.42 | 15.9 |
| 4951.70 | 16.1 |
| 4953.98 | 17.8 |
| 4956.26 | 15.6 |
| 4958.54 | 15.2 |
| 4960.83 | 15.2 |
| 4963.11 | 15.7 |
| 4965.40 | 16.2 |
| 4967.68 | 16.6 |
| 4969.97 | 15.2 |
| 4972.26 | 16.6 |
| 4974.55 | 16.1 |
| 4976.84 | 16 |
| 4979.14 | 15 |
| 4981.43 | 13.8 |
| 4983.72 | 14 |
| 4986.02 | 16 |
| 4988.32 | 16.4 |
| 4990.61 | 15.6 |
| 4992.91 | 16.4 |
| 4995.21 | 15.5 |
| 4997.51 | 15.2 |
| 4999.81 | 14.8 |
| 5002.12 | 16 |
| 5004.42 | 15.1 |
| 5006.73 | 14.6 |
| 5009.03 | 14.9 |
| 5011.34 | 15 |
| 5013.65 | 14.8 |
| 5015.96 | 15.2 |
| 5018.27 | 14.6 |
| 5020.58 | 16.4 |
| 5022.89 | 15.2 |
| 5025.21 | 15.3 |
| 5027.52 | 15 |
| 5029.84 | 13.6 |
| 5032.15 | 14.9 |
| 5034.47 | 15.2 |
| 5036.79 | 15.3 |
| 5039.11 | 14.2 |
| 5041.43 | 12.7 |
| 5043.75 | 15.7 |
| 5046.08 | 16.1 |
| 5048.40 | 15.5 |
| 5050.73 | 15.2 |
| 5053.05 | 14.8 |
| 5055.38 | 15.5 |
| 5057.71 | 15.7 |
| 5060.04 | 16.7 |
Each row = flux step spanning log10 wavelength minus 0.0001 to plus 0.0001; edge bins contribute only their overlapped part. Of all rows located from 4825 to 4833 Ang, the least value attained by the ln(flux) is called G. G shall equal 2.72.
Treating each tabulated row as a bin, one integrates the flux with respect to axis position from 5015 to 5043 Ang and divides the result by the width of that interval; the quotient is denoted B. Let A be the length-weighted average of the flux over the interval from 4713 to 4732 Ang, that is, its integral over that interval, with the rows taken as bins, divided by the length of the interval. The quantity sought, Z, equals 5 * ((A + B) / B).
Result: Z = 10.5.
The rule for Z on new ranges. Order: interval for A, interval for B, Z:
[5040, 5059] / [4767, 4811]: 9.8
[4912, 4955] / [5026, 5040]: 10.4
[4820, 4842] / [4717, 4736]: 9.8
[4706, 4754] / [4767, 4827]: 10.1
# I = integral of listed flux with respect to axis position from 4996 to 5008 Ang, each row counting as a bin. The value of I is 182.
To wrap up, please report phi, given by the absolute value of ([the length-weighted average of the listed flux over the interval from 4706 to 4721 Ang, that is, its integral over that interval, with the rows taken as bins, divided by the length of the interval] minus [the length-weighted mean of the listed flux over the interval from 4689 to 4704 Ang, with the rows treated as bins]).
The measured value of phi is 1.10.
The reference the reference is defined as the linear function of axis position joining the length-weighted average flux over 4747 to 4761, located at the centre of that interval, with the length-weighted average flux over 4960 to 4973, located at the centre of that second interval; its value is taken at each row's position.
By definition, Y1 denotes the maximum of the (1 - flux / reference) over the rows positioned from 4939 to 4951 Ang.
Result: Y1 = 0.05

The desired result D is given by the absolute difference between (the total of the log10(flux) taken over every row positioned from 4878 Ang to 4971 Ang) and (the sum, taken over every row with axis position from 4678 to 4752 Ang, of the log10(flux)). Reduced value 8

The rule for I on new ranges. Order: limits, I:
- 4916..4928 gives 187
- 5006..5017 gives 164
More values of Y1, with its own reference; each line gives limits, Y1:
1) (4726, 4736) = 0.01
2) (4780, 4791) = 0.04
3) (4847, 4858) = 0.13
